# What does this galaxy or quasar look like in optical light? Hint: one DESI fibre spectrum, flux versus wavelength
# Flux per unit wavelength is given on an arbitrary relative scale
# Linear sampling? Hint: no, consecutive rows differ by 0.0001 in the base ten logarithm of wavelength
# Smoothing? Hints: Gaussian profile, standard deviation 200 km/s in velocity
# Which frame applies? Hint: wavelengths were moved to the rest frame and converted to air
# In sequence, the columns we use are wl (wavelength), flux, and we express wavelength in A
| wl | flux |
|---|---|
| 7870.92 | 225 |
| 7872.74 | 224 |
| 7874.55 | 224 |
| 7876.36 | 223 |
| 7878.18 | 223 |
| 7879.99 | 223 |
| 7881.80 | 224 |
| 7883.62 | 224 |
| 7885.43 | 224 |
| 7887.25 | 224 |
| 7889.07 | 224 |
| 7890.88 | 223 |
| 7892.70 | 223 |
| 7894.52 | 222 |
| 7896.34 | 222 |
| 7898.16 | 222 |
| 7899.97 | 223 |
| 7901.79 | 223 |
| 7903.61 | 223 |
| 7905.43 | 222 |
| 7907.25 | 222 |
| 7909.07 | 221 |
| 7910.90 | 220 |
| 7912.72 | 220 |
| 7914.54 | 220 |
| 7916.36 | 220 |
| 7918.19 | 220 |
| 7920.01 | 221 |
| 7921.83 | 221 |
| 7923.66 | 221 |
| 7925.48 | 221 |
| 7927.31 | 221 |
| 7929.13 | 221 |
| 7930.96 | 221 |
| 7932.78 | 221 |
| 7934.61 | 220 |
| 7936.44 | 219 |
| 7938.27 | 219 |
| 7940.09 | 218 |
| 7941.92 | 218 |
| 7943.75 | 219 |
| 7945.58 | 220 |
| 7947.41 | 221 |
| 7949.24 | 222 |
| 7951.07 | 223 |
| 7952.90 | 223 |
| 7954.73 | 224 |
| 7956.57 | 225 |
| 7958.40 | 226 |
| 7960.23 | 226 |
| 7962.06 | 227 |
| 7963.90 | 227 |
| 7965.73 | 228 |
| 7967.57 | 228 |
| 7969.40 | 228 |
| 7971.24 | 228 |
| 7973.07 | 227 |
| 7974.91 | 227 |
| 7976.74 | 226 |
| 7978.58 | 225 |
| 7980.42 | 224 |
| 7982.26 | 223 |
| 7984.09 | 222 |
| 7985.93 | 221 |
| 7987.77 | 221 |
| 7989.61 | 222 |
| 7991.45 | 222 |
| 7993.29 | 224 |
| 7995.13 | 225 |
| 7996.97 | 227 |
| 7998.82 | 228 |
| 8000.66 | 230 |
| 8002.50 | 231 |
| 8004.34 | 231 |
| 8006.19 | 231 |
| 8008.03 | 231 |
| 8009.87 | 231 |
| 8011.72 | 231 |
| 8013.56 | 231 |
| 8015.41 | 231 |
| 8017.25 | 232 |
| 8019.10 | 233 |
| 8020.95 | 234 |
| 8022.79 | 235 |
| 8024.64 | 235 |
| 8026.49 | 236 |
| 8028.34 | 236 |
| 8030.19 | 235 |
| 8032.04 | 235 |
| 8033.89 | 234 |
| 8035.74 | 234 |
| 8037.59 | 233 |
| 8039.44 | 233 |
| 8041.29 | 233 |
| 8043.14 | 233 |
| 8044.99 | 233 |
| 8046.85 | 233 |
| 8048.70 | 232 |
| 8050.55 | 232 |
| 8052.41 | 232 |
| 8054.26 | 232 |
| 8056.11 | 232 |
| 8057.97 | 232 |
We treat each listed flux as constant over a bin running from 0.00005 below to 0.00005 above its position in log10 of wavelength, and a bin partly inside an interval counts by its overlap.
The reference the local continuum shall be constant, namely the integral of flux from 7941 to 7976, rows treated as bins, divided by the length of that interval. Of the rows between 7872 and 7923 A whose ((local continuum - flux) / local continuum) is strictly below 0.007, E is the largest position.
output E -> 7889.07 A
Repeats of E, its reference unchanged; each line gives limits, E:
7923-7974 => 7973.07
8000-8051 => 8050.55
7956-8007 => 8006.19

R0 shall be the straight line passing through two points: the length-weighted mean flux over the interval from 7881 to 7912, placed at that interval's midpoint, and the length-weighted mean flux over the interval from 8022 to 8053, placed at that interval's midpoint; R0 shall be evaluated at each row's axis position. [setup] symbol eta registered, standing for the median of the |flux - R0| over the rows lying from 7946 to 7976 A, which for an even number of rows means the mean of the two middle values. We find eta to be 1.6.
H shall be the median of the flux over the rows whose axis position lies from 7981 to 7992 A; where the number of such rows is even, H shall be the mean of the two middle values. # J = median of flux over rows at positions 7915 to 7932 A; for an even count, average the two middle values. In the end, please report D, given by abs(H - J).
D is 1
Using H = 222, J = 221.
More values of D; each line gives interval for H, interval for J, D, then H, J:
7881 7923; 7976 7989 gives 1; 222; 223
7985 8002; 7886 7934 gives 3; 224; 221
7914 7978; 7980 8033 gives 10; 221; 231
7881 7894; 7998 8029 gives 7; 224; 231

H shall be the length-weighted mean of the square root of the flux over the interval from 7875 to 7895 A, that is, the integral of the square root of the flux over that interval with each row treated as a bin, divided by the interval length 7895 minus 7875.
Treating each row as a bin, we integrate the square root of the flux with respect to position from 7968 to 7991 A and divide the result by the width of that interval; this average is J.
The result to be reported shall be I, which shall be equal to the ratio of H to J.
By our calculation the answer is 1.00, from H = 14.95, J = 15.0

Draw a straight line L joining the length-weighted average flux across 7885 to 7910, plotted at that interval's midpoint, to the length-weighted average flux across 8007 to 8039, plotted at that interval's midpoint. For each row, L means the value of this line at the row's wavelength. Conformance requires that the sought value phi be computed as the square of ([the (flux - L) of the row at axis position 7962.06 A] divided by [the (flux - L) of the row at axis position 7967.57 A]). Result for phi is 3.5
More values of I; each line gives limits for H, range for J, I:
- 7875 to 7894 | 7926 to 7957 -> 1.01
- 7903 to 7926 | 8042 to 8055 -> 0.97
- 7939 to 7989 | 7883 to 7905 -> 1.00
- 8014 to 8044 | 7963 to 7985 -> 1.02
